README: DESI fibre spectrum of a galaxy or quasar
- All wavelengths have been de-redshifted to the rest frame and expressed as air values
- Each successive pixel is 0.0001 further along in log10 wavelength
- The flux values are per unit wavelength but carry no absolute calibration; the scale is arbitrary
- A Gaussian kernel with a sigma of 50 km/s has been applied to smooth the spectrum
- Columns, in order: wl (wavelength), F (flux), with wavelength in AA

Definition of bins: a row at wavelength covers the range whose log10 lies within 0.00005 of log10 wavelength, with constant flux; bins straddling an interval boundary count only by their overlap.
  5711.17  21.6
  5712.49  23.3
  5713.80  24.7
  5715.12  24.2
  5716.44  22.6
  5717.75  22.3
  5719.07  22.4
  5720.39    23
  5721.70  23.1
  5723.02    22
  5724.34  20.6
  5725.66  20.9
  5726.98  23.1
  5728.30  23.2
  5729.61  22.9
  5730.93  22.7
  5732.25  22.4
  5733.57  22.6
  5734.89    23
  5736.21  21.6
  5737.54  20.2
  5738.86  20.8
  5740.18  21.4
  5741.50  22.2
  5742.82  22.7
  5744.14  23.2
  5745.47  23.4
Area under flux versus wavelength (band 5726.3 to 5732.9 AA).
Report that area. 151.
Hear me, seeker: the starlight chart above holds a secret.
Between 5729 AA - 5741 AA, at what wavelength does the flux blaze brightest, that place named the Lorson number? 5734.89 AA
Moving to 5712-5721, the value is 5713.80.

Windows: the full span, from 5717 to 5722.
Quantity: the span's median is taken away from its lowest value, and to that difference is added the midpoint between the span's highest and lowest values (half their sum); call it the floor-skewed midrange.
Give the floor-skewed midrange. 22.3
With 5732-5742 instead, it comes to 19.9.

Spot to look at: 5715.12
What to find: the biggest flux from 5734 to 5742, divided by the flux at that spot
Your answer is 0.95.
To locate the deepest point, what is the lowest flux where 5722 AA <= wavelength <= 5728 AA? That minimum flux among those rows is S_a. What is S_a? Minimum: 20.6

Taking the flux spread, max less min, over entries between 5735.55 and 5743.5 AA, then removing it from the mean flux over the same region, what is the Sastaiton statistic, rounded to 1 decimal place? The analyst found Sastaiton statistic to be 19.0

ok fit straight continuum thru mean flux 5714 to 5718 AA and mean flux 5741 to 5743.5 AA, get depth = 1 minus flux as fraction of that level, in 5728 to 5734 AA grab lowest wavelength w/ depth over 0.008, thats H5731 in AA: 5732.25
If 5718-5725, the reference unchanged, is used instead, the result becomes 5719.07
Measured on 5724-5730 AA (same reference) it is 5724.34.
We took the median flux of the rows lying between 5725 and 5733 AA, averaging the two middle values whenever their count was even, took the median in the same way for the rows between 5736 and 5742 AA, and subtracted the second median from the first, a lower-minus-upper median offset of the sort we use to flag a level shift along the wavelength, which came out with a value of 1.4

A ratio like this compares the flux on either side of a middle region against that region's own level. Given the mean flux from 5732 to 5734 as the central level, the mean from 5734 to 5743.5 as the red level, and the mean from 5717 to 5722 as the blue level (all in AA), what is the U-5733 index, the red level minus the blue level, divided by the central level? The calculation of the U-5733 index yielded -0.04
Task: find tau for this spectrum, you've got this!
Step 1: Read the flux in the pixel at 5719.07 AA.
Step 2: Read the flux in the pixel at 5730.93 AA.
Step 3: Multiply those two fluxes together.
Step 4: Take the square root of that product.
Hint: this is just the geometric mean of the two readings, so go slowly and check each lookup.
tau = 22.5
